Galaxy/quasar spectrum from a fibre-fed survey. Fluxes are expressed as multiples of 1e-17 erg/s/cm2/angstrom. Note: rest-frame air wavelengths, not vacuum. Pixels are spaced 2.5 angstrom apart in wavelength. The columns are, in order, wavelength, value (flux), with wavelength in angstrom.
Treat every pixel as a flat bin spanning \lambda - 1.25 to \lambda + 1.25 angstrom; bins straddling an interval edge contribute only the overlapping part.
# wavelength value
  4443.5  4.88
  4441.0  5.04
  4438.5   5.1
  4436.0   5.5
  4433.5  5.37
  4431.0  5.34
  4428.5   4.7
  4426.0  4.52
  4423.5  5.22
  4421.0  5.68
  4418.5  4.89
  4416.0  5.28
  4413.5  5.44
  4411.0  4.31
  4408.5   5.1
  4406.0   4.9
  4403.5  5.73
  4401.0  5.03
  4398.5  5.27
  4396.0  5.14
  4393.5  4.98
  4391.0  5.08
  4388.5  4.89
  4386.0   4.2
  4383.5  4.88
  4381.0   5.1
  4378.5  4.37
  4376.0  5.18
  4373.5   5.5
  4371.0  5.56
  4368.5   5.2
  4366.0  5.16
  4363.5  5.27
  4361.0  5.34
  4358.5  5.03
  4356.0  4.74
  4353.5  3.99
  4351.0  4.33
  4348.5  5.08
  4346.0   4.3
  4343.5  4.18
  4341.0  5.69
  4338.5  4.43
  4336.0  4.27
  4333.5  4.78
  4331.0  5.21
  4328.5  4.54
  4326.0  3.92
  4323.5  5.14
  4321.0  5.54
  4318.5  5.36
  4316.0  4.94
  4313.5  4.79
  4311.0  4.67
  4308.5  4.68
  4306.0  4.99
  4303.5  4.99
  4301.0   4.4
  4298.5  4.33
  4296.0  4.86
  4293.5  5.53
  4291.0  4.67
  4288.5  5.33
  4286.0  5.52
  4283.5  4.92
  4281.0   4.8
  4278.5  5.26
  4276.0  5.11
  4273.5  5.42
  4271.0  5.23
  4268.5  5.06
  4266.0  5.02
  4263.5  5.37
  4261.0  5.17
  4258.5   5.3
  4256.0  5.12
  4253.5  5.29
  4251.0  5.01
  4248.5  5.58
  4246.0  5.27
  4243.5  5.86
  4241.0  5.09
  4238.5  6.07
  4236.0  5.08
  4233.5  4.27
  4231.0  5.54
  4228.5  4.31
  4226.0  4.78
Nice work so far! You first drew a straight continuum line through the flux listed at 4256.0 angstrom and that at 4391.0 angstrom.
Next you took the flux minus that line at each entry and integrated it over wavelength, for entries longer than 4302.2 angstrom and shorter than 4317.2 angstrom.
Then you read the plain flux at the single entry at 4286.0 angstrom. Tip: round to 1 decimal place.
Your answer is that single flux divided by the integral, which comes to -1.4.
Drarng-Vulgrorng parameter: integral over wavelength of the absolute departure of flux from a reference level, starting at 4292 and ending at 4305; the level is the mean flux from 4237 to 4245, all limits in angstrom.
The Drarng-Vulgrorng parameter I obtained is 11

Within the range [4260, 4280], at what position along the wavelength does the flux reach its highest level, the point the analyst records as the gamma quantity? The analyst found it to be 4273.5 angstrom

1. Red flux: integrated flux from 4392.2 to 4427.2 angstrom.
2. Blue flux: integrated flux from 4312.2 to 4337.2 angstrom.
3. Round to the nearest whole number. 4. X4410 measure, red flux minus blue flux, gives 58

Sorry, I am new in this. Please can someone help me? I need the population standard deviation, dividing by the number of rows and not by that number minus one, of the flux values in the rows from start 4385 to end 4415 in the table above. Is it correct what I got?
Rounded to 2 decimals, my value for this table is 0.41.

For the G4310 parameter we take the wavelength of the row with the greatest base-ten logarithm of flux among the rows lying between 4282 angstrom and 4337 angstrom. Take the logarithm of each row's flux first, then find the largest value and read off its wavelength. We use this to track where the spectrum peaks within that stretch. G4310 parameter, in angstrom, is 4321.0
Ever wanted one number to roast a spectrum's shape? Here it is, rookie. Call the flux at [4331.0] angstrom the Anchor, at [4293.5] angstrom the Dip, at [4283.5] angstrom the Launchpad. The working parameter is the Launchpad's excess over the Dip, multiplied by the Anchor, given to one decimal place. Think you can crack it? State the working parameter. -3.2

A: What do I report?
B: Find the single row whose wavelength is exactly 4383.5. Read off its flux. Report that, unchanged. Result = 4.88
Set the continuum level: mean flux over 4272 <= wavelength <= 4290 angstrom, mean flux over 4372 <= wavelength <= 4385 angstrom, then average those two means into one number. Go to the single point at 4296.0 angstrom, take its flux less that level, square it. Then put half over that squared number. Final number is 9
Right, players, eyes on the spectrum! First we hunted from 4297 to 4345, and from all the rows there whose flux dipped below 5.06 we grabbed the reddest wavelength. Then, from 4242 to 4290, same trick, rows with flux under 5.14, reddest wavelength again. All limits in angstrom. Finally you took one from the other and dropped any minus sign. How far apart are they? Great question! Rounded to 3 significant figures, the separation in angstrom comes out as 60.0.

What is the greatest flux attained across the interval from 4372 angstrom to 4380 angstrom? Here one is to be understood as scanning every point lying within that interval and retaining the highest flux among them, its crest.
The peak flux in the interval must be 5.5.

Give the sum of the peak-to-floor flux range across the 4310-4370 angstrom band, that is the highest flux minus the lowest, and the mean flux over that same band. 6.6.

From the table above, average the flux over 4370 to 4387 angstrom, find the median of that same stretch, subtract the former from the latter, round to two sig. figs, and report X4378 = 0.13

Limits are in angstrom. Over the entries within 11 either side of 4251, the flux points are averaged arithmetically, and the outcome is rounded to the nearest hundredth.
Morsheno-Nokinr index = 5.30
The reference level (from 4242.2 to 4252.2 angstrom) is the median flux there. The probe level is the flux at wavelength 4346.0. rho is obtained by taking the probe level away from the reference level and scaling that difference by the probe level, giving 0.26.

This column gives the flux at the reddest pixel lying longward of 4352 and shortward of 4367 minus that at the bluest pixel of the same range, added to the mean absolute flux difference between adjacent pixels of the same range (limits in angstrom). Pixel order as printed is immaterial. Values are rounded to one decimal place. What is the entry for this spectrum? 1.5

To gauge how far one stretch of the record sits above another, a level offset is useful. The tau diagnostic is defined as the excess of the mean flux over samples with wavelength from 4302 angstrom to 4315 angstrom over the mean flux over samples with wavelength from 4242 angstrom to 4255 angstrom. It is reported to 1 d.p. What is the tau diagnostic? -0.6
